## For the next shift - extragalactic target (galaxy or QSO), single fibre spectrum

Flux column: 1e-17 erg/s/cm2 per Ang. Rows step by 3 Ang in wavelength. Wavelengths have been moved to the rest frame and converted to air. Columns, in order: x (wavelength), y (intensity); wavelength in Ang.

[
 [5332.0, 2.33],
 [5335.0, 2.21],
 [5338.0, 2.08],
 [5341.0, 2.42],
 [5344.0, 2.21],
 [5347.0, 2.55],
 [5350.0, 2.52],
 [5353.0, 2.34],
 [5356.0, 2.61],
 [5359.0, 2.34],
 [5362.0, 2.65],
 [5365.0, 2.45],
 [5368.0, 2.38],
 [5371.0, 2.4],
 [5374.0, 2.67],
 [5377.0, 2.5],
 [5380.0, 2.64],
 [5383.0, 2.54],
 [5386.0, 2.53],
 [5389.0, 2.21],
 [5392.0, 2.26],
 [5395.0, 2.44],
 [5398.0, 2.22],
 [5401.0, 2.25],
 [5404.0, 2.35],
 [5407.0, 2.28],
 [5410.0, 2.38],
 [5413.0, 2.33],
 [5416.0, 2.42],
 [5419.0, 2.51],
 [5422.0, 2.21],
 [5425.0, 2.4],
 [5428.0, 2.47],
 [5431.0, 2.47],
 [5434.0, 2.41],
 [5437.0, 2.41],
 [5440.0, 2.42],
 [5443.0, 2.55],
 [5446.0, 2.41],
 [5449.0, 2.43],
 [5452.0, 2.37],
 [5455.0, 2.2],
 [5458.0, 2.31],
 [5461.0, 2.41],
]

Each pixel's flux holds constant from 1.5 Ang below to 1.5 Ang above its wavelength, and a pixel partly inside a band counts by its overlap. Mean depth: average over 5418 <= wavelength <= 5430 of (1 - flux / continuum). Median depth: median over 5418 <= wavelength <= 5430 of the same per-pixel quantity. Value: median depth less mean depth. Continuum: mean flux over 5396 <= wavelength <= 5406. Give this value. -0.02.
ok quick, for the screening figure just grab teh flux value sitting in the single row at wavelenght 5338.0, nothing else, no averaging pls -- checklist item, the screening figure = 2.08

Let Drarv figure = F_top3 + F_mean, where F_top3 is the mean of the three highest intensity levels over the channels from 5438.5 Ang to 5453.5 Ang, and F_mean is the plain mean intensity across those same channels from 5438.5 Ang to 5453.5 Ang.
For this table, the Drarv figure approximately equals 4.90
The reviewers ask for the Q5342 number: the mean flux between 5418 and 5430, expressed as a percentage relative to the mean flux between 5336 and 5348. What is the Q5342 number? 104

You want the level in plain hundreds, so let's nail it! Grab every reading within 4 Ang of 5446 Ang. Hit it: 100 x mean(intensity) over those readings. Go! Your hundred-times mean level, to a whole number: 246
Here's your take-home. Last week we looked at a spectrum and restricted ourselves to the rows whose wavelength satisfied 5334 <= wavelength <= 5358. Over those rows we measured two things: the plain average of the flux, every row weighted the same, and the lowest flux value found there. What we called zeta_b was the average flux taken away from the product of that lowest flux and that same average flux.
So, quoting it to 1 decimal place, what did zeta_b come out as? 2.6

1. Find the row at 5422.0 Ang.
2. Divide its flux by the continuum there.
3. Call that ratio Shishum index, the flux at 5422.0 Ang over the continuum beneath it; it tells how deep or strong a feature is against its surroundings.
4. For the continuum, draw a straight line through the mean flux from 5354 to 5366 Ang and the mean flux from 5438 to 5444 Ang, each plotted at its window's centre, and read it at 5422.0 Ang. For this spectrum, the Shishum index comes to 0.89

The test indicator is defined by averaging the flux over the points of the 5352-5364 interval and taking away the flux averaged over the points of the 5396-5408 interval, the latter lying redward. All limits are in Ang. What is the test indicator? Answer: 0.21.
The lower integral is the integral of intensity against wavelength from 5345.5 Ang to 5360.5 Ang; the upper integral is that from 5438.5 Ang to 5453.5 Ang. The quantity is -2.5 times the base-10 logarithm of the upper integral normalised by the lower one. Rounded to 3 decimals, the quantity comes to 0.016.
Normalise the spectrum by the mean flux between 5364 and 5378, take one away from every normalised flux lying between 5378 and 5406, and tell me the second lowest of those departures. -0.10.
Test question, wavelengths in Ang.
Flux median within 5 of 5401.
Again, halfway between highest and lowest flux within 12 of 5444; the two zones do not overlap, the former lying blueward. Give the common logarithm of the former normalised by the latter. -0.023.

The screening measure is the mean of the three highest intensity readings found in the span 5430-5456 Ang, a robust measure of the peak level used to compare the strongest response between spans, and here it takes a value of 2.48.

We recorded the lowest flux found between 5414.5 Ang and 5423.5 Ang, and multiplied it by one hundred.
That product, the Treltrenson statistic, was 221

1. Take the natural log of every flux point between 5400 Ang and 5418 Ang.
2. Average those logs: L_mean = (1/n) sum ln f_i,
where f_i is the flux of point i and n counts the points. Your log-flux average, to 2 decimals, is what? 0.85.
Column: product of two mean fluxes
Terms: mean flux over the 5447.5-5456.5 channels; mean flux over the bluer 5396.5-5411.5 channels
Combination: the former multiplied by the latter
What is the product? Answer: 5.36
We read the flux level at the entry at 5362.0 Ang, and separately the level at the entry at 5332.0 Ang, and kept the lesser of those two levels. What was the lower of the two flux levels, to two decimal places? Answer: 2.33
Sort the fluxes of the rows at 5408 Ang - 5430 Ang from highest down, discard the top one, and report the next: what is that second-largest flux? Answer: 2.47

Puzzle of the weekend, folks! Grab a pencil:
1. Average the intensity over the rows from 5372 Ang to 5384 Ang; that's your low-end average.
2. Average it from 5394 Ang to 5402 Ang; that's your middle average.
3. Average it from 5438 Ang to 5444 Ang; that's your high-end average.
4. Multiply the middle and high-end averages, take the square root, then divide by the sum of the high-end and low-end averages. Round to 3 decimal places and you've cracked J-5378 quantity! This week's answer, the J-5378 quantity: 0.472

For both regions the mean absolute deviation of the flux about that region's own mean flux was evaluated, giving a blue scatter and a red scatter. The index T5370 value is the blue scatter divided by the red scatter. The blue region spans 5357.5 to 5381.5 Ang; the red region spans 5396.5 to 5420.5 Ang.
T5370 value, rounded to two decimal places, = 1.55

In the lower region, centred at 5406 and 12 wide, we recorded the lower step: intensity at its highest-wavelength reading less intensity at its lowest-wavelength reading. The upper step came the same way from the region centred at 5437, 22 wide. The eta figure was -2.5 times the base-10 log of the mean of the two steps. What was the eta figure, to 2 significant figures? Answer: 3.6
